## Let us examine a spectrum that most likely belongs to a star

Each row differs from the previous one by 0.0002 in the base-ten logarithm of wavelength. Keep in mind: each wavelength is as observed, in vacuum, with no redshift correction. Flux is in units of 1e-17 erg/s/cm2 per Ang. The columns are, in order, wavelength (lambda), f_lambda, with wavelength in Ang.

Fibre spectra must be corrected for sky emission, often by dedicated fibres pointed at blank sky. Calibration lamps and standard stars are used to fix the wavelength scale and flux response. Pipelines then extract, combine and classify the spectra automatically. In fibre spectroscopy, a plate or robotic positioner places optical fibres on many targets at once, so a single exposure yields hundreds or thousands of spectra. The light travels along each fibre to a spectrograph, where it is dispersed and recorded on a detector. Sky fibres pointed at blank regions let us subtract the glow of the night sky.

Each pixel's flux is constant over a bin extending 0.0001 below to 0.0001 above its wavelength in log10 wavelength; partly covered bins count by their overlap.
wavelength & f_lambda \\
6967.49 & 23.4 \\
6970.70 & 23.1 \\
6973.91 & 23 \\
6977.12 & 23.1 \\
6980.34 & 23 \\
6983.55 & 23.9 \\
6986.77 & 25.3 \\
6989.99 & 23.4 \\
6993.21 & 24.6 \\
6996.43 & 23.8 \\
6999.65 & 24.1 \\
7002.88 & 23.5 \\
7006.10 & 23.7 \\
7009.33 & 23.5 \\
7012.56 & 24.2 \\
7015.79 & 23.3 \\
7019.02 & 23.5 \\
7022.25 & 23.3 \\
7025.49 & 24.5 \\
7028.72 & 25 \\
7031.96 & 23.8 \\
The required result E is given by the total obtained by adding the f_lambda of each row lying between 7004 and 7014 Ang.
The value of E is 71.4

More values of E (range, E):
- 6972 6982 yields 69.1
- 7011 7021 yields 71.0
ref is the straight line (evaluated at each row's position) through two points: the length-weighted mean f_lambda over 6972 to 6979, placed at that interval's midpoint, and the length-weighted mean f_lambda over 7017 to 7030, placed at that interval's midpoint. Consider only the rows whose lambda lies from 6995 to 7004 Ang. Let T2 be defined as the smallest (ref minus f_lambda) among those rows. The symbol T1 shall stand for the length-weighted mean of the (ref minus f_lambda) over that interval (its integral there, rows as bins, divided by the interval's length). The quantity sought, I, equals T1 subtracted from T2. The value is -0.3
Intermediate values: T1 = -0.3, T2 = -0.56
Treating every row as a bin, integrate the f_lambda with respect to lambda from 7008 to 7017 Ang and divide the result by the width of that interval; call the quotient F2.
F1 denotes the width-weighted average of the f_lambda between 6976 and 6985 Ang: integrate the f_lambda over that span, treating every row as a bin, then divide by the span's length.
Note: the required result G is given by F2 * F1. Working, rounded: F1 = 23.3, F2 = 23.7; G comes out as 553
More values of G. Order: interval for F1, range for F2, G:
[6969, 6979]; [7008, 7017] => 546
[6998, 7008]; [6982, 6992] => 575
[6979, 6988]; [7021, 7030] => 584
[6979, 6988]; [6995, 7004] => 573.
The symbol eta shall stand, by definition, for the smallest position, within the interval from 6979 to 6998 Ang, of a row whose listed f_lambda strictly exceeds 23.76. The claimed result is 6983.55 Ang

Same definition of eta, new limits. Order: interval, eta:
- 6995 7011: 6996.43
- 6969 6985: 6983.55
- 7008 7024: 7012.56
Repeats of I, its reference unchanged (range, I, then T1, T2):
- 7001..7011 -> -0.1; 0.1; -0.02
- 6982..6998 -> -1.2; -0.9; -2.03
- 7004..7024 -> -0.6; 0.3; -0.39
